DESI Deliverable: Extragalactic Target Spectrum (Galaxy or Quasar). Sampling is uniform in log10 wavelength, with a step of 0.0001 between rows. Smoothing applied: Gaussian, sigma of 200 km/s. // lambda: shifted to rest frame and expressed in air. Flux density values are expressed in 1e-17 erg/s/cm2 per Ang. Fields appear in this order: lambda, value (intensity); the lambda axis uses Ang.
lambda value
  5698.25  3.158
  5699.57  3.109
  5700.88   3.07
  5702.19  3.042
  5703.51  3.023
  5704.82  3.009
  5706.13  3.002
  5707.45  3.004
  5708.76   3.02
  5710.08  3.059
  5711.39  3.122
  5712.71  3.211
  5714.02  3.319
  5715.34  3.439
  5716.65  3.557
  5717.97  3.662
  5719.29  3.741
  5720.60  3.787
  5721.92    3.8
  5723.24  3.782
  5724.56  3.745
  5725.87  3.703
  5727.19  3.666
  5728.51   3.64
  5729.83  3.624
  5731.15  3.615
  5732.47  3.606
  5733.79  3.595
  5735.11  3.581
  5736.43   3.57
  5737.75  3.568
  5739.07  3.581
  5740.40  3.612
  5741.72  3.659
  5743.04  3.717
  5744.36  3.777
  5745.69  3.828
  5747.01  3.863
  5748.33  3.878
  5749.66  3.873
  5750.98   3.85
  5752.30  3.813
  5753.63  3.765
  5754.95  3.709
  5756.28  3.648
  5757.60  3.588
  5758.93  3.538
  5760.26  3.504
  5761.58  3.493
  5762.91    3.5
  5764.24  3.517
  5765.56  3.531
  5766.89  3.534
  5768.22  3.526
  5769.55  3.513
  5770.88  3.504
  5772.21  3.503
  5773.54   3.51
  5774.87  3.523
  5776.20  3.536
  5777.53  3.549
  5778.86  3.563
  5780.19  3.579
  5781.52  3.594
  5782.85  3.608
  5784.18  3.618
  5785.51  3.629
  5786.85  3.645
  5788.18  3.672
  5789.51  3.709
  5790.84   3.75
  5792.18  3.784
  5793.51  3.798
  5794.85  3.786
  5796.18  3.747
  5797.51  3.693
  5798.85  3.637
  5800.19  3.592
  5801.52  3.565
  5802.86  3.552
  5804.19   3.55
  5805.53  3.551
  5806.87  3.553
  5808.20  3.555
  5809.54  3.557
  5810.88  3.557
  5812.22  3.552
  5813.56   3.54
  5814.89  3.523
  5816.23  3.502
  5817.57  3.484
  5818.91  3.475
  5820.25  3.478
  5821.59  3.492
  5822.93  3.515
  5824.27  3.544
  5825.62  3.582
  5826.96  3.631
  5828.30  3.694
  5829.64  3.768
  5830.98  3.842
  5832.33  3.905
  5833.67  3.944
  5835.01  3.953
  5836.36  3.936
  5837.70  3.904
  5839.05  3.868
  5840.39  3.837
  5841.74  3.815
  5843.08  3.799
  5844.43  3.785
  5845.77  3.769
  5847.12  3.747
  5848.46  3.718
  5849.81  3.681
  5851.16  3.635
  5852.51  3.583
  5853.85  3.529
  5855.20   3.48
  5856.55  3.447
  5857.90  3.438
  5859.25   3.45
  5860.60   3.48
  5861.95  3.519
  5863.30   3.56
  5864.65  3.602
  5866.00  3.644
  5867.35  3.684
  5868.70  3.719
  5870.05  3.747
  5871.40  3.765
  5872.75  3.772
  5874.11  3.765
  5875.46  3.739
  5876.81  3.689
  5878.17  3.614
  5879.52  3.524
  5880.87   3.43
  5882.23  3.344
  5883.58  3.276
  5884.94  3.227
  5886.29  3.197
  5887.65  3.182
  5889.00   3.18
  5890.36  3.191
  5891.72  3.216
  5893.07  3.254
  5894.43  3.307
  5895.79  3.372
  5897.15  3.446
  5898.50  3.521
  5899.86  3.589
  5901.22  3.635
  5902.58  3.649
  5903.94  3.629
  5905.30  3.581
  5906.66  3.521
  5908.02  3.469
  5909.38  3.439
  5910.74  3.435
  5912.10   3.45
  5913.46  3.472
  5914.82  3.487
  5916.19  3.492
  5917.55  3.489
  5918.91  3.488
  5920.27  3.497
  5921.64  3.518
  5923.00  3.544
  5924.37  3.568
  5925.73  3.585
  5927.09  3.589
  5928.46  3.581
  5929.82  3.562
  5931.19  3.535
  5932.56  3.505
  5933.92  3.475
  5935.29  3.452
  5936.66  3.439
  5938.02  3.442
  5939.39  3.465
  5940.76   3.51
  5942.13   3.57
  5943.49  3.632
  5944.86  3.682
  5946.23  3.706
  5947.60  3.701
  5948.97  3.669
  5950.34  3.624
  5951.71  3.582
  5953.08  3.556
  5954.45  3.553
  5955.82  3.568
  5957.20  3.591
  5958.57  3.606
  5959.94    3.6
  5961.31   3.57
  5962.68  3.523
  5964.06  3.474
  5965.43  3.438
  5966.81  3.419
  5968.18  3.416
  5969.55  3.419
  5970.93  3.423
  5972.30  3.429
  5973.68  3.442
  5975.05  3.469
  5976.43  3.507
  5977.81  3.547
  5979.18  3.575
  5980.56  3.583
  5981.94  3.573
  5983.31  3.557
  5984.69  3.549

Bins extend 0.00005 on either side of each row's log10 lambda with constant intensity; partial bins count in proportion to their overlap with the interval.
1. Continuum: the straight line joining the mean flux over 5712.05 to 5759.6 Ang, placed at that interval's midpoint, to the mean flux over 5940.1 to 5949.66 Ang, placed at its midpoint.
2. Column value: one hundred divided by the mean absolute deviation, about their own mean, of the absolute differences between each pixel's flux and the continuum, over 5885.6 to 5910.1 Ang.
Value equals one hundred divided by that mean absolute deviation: 651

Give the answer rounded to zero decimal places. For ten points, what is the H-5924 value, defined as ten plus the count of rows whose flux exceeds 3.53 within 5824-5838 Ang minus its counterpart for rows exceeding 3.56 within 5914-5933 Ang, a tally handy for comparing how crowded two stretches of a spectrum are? 16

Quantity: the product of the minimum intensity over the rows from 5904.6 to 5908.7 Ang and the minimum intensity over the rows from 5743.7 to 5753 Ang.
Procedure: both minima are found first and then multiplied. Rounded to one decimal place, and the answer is 13.1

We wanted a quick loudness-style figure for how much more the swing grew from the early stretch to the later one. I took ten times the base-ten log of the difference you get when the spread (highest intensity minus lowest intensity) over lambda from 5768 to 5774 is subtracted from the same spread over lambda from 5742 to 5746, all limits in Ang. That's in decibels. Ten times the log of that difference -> -10.6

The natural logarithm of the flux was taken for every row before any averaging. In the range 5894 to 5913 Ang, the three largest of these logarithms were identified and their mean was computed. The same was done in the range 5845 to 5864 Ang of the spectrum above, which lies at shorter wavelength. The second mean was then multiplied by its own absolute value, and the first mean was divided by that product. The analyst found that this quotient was 0.741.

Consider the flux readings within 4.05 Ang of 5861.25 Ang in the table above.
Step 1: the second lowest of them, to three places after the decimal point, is 3.450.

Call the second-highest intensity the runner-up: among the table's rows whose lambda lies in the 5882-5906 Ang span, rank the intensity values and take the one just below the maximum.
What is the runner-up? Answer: 3.635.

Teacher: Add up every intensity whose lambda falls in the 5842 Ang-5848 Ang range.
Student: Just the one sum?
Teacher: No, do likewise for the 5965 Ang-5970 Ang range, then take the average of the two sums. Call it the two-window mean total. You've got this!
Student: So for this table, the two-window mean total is 14.4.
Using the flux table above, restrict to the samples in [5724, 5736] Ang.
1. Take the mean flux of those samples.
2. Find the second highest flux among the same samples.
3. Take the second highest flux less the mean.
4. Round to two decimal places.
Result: 0.06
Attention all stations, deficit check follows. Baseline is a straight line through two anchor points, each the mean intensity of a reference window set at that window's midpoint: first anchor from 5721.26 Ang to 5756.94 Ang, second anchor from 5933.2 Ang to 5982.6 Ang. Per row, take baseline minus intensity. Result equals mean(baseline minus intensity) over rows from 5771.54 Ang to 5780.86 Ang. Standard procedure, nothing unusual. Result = 0.14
